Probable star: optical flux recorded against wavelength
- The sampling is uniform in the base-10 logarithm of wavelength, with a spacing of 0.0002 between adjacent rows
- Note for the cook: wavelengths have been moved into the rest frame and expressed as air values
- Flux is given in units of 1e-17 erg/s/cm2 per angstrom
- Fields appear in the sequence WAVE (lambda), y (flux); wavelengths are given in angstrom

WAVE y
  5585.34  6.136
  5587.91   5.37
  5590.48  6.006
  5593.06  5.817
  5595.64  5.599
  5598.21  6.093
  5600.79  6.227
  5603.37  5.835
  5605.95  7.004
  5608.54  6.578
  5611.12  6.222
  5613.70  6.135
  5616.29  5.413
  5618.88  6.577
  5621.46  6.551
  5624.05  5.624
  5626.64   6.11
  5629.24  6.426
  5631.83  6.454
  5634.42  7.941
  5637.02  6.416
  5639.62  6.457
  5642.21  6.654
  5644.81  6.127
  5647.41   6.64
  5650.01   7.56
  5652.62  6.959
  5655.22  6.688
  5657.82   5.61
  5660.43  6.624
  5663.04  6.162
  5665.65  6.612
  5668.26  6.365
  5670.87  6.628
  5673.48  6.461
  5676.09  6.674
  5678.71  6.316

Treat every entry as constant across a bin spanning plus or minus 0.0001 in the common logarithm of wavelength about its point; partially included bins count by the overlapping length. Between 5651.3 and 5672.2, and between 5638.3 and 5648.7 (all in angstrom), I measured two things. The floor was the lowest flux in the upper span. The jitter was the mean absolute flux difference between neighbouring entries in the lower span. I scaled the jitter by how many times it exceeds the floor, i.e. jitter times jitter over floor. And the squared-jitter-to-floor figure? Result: 0.030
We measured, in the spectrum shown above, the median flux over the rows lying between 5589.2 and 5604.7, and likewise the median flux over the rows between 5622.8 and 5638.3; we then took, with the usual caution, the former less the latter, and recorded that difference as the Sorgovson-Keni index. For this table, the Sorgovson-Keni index -0.50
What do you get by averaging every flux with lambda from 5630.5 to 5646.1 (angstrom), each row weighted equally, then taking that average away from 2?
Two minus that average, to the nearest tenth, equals -4.7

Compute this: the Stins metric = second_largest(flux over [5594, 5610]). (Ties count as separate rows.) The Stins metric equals 6.578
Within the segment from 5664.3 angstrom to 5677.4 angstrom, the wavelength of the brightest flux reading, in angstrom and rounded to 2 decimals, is 5676.09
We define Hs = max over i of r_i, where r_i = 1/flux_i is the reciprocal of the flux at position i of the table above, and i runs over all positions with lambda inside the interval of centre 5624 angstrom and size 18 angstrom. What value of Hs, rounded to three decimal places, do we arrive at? 0.185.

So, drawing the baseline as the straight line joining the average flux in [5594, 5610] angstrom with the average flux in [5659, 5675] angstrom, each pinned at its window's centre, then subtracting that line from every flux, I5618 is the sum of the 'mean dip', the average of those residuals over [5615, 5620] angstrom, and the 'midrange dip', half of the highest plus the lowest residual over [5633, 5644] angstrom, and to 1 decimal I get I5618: 0.5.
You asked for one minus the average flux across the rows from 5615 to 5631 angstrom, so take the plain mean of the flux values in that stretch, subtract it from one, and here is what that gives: -5.1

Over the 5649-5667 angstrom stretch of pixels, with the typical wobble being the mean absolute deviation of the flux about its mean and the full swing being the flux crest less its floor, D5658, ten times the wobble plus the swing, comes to 6.0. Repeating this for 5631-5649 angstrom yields 5.4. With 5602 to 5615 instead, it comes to 4.7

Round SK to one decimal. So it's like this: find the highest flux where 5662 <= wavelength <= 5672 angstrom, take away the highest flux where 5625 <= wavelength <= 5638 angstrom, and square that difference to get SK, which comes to 1.7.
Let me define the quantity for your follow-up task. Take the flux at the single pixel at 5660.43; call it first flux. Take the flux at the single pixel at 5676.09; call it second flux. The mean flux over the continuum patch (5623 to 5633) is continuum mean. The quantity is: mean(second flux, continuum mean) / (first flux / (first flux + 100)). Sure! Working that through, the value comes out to 103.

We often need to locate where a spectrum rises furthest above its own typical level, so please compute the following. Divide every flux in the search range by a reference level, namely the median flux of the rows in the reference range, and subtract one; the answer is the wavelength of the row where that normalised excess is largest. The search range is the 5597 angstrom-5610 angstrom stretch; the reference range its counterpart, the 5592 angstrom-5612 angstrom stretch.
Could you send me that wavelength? 5605.95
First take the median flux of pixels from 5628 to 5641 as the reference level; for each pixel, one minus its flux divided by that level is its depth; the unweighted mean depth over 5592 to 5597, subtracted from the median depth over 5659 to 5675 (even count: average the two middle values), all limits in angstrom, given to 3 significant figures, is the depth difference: -0.128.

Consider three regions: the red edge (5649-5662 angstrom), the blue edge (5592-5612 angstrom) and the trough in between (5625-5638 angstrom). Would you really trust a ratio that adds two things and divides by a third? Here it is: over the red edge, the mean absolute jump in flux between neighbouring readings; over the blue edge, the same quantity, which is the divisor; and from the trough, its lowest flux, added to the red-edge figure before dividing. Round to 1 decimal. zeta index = 15.0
